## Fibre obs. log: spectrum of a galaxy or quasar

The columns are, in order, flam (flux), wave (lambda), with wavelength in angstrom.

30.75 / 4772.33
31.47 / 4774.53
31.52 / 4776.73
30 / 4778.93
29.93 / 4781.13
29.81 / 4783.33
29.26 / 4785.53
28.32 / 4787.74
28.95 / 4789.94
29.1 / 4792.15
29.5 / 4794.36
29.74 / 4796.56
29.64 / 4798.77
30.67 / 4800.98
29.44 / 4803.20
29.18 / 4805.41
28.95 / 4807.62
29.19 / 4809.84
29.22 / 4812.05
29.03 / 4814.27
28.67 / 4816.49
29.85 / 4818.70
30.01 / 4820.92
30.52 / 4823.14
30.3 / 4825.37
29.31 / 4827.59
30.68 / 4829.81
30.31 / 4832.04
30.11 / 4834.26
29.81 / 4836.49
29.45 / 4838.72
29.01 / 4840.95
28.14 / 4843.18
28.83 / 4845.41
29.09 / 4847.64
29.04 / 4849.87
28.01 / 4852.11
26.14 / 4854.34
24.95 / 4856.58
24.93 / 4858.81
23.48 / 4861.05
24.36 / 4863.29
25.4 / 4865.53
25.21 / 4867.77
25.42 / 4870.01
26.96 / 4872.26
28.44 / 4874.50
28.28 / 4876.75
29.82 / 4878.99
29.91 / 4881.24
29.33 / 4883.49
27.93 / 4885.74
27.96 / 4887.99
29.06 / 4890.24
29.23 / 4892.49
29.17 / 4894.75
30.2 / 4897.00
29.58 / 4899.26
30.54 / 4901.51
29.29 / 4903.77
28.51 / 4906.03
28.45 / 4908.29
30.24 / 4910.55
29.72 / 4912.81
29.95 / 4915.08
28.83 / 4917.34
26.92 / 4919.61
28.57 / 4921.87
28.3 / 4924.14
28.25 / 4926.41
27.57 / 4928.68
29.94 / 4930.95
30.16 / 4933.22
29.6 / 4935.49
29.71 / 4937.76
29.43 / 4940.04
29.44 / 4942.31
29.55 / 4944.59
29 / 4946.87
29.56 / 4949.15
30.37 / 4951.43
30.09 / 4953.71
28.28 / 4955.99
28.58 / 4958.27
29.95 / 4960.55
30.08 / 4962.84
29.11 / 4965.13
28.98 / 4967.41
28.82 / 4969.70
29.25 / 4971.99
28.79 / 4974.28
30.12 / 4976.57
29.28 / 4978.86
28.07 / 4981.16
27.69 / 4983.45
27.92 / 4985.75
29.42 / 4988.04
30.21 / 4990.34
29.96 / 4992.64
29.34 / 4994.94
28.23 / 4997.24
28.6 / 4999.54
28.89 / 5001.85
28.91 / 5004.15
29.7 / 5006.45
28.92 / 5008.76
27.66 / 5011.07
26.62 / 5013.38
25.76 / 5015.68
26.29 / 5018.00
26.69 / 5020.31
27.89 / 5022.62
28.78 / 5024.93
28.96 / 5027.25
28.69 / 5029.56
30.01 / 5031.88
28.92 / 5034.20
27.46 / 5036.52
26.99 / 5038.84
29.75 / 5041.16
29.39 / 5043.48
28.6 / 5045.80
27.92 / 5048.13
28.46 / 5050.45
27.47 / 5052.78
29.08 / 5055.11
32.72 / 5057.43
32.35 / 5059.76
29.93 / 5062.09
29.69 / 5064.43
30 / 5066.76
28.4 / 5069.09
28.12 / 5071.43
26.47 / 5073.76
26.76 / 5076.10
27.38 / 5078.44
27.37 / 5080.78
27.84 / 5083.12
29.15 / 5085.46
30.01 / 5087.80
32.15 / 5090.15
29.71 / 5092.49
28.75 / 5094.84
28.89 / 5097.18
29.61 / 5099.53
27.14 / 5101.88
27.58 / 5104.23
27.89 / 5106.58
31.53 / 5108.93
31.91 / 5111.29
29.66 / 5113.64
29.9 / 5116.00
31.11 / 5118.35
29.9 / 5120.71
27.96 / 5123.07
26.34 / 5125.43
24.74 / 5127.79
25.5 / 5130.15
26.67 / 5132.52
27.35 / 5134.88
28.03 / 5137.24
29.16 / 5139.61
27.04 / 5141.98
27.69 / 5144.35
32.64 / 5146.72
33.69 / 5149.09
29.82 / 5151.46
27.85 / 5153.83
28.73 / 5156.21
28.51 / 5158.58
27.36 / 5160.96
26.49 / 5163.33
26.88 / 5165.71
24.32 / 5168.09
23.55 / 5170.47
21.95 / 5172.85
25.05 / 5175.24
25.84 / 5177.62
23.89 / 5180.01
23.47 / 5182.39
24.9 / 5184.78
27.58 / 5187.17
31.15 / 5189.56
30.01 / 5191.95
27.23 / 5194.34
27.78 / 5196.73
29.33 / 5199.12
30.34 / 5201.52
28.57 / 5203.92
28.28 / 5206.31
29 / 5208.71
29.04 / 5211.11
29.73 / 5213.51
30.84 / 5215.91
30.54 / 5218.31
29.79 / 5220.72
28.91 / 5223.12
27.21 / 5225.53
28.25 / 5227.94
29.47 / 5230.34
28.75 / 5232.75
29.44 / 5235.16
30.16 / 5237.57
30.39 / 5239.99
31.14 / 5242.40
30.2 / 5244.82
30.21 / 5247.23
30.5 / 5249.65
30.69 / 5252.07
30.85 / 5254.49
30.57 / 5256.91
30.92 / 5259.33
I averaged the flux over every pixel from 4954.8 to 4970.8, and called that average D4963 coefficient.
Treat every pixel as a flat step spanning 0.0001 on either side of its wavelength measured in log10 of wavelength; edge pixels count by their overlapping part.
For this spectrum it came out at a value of 29.1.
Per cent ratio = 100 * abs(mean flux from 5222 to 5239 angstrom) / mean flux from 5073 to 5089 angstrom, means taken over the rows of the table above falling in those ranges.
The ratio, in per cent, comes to 104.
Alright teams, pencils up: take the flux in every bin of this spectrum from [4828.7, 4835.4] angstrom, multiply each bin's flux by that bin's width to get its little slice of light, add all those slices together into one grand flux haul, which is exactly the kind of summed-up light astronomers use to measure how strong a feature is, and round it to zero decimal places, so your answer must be 203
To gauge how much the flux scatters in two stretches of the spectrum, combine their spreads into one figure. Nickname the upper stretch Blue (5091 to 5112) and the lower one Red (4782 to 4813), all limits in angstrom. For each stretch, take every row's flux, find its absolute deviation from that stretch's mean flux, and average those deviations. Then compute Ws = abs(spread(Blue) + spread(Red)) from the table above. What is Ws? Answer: 1.7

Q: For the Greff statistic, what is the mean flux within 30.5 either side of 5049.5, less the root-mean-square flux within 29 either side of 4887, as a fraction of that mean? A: 0.02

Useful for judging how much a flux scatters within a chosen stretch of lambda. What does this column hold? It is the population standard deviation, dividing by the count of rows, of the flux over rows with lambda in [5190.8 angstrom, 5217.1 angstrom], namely 1.0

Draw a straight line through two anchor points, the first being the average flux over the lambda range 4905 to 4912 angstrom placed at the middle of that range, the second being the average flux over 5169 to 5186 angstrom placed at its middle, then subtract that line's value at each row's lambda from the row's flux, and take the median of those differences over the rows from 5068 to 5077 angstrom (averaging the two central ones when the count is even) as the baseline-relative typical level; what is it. 1.4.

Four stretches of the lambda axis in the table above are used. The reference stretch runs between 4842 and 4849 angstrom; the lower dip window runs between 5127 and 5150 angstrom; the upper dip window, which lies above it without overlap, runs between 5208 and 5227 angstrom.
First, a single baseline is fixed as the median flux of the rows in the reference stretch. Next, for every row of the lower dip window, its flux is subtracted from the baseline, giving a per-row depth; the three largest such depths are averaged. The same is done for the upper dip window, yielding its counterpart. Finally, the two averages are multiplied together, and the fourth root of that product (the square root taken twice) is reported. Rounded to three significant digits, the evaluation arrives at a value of 1.10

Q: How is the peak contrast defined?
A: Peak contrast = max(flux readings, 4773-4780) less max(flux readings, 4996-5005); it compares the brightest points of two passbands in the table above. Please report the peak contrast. 2.6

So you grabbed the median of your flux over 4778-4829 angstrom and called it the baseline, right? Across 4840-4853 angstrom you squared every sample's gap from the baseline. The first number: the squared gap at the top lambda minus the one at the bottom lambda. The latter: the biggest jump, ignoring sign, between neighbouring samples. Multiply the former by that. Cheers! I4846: 4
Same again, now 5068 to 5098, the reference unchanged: -6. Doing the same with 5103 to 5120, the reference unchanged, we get -4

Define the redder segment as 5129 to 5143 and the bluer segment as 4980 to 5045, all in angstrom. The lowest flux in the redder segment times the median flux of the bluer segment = 733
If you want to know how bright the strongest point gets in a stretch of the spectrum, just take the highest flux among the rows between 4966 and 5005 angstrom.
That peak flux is 30.21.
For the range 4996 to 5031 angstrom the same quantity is 29.7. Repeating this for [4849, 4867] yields 29.04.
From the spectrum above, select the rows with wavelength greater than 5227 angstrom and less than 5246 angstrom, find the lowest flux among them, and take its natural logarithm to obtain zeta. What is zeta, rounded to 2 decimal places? 3.34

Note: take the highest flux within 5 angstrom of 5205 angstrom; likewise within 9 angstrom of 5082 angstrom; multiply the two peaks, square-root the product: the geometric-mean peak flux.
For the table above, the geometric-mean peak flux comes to 31.2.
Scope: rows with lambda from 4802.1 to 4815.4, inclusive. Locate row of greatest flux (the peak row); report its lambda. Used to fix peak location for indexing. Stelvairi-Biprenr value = 4803.20 angstrom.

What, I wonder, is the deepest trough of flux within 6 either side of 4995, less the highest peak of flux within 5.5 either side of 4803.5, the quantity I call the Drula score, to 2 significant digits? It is -2.4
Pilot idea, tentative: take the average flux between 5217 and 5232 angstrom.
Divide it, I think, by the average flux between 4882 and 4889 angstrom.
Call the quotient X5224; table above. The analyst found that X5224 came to 1.02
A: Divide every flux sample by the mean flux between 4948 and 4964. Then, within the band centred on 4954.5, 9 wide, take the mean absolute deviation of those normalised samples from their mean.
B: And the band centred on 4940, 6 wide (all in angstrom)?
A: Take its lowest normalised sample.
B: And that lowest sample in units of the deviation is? 33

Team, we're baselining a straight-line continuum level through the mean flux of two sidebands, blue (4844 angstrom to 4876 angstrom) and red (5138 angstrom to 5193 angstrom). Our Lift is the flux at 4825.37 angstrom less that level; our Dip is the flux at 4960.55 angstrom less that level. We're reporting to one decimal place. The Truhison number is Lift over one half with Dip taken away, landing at -1.4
